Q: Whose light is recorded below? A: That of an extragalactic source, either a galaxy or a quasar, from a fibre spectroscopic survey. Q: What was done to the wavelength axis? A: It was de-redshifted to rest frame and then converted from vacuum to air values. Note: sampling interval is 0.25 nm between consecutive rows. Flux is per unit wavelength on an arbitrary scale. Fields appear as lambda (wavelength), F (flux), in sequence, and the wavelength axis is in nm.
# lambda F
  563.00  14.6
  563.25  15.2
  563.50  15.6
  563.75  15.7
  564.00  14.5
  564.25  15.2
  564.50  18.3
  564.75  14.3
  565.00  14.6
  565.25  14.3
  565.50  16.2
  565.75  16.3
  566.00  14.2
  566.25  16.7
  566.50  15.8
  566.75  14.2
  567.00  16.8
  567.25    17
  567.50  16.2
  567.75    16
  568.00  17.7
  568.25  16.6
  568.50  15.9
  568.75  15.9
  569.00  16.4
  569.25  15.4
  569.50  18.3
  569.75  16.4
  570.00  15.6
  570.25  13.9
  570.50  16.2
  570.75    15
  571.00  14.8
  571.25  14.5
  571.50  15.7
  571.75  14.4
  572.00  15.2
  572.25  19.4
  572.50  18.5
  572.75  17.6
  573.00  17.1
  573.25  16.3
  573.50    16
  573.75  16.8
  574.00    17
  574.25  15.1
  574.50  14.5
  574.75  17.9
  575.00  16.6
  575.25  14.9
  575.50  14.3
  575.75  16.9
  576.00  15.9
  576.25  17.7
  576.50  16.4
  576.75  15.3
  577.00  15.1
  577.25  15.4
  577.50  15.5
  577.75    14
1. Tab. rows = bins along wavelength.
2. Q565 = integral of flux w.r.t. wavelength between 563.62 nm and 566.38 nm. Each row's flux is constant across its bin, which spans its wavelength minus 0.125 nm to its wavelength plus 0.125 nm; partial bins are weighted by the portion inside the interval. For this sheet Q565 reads 43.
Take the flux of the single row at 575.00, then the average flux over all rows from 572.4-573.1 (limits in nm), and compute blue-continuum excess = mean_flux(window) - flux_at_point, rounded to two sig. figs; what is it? 1.1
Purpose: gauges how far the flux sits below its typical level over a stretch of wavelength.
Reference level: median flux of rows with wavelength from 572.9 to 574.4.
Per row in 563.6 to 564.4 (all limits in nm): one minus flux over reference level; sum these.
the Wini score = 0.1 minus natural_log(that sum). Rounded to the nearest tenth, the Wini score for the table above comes 1.5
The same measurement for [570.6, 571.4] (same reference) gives 1.2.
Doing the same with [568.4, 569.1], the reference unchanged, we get 2.5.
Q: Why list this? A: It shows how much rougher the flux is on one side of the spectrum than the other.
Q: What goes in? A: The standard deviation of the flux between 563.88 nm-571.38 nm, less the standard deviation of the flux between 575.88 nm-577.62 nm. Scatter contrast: 0.3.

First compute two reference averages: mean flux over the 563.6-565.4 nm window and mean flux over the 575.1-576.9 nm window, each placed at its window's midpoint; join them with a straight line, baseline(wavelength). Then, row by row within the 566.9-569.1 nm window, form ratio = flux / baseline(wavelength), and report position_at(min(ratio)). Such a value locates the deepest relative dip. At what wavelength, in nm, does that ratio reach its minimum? 568.75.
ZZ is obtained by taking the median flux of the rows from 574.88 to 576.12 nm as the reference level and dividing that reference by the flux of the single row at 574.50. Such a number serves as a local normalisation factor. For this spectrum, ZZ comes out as 1.10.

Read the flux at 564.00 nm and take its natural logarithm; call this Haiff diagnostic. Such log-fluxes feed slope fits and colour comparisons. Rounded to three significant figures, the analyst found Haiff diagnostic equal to 2.67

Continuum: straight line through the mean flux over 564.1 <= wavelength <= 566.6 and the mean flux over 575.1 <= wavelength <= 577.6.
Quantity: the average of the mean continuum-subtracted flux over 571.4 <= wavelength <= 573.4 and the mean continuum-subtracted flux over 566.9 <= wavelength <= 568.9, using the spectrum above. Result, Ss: 1.0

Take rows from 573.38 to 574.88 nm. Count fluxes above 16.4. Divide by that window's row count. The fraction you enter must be 0.50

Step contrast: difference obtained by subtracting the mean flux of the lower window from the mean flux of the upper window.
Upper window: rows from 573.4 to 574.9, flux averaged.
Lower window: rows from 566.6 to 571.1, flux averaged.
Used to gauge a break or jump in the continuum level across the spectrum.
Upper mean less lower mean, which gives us 0.20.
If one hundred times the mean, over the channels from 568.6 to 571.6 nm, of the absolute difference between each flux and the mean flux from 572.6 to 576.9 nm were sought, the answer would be 97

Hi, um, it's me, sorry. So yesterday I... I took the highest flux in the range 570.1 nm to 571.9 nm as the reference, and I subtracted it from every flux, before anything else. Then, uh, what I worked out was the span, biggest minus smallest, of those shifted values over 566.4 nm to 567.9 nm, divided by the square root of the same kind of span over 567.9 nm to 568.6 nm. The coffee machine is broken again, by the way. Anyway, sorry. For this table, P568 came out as 2.1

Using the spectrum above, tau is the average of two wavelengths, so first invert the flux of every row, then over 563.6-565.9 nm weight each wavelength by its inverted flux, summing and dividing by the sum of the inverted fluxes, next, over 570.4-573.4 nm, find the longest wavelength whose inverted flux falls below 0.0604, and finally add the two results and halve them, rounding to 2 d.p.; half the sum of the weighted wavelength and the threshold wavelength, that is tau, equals 568.87 nm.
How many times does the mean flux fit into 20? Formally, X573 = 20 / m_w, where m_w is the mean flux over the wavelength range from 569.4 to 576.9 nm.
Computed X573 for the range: 1.24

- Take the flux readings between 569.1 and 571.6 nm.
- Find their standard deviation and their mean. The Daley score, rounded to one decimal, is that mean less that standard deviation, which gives 14.4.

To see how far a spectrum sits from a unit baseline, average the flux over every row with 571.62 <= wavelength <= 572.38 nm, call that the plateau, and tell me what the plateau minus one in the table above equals 15.3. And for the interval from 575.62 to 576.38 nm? 15.8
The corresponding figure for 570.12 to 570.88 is 14.0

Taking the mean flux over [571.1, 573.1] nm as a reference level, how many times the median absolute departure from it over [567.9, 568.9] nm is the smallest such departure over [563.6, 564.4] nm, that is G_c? 1.3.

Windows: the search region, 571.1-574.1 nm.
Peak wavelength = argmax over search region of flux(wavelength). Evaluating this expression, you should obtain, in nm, 572.25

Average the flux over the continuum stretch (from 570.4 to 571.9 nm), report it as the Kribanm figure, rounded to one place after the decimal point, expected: 15.1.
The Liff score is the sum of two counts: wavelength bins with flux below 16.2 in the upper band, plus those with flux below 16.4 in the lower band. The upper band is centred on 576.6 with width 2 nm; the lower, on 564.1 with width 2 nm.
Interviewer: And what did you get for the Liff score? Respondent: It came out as 12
